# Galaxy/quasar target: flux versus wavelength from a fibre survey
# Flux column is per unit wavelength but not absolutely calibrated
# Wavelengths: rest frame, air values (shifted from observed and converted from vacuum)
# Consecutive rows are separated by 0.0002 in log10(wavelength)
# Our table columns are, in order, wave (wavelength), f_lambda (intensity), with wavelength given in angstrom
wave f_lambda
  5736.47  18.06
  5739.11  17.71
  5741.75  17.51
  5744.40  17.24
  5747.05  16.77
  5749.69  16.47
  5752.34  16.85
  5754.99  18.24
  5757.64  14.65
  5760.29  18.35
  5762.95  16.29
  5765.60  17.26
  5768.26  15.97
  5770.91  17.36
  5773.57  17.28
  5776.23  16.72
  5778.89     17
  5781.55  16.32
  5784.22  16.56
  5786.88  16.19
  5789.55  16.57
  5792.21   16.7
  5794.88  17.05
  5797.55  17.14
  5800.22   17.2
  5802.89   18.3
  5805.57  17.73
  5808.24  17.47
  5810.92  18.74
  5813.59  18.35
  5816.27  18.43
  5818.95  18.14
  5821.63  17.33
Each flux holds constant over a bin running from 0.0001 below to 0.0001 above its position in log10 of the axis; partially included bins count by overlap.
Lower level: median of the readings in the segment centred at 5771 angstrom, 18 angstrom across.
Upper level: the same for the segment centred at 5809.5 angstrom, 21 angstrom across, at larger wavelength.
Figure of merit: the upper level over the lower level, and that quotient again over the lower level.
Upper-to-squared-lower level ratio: 0.0630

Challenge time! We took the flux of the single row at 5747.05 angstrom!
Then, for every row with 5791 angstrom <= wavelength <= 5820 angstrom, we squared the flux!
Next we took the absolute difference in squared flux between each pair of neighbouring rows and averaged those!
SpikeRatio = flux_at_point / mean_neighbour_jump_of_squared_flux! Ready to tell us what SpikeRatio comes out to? 1.05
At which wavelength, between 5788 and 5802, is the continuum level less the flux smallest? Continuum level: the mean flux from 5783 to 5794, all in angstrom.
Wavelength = 5800.22 angstrom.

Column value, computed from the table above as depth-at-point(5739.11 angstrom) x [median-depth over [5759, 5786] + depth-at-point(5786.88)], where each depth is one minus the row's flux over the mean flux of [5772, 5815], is -0.0023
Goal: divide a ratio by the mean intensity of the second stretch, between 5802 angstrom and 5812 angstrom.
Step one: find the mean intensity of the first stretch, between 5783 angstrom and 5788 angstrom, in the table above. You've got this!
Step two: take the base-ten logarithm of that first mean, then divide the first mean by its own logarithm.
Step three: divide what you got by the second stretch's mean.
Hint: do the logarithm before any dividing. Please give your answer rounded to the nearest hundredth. 0.75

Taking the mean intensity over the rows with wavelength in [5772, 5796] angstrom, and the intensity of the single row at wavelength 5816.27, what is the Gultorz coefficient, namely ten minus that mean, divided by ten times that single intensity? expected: -0.0364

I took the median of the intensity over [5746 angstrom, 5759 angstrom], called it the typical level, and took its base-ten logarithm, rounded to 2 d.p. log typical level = 1.22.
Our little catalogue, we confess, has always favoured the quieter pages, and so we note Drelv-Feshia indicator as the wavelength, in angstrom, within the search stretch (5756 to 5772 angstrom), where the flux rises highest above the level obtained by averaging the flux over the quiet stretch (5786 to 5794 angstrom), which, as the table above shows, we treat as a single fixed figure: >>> 5760.29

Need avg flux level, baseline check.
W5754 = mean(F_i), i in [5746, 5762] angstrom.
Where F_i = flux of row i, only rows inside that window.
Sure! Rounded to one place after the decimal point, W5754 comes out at 16.9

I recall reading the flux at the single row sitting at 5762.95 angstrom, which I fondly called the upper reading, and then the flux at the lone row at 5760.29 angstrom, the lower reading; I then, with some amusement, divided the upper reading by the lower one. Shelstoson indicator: 0.89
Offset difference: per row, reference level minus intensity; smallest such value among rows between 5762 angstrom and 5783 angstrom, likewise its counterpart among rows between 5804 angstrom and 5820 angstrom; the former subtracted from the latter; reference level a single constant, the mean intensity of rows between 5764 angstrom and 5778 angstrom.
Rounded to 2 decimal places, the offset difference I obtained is -1.38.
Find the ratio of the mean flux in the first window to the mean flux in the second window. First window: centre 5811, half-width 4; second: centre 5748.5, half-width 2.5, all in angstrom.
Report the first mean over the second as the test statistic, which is 1.094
